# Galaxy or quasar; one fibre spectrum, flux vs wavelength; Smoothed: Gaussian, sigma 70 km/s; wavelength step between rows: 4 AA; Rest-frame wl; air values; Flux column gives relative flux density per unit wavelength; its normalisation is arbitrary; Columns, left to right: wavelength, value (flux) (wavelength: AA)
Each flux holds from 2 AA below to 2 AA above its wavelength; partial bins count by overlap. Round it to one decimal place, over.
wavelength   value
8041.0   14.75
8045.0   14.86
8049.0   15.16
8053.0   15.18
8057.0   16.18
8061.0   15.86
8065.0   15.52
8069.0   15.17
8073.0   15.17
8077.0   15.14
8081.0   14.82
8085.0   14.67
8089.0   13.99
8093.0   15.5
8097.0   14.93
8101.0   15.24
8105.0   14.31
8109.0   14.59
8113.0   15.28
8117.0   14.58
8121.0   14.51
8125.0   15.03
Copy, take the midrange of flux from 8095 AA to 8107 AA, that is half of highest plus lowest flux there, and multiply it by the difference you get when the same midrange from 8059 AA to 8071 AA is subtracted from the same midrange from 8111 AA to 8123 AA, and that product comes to -9.2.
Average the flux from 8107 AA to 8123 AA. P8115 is 14.7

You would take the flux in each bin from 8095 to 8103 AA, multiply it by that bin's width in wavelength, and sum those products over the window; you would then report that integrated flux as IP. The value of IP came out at 121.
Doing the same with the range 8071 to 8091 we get 295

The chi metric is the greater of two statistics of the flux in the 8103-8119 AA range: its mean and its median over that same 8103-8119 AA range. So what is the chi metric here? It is 14.7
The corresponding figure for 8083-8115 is 14.8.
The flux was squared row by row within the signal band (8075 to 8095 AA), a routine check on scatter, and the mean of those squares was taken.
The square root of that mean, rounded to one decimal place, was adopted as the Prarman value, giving 14.8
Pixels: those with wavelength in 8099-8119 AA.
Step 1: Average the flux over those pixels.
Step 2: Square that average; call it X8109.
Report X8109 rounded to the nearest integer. 219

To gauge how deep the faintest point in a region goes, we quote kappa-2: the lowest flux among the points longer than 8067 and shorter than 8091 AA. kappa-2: 13.99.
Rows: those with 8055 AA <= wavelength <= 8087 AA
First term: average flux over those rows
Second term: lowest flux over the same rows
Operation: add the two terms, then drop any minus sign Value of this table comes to 30.0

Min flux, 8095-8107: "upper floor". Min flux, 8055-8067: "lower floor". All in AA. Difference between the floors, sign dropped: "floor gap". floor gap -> 1.2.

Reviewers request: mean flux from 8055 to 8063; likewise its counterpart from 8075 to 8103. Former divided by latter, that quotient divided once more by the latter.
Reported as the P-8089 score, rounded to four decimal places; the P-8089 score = 0.0722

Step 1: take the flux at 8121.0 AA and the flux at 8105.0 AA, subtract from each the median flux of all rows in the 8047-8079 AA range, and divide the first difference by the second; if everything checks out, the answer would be 0.77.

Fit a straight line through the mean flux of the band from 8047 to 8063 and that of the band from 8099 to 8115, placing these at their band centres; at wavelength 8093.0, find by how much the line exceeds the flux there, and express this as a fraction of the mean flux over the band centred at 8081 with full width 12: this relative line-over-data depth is -0.03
